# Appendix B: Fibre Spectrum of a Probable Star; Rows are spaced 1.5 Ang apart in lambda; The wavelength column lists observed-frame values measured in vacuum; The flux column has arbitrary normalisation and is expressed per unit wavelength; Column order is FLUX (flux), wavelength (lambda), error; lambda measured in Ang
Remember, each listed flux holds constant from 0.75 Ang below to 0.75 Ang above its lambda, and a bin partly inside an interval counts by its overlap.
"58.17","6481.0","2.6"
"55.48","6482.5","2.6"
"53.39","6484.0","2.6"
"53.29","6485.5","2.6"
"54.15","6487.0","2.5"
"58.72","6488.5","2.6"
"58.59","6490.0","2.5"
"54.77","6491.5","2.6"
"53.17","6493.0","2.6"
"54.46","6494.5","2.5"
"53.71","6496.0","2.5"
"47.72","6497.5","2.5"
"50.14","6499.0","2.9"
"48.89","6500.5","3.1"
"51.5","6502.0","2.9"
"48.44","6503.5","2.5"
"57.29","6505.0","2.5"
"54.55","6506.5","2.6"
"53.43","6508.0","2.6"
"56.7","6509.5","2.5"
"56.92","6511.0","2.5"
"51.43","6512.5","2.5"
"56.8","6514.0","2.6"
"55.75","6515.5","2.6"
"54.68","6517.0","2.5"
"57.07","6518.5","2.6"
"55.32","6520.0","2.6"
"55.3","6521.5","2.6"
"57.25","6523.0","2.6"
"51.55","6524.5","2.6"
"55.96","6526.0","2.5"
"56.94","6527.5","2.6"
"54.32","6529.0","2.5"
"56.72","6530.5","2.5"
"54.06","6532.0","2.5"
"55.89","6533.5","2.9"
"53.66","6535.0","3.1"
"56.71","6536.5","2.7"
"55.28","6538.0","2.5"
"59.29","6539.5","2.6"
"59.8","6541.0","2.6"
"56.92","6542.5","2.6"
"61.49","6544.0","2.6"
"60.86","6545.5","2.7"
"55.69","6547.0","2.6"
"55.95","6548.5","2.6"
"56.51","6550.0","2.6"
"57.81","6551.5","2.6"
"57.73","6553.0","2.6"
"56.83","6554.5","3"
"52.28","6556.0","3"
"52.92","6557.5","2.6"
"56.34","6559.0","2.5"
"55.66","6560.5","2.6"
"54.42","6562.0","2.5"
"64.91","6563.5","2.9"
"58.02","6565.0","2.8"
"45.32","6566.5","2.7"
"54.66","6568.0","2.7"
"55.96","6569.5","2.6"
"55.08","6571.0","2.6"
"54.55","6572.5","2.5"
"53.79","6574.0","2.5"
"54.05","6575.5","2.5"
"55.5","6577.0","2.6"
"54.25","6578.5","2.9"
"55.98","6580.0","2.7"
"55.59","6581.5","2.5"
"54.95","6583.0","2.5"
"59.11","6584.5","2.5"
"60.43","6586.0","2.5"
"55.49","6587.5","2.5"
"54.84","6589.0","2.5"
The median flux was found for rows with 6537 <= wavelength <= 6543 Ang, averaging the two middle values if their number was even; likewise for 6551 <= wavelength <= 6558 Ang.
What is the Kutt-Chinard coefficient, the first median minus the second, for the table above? 1.3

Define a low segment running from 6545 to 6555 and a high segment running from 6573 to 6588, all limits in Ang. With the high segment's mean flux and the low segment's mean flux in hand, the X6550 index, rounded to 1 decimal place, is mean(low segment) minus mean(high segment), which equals 1.4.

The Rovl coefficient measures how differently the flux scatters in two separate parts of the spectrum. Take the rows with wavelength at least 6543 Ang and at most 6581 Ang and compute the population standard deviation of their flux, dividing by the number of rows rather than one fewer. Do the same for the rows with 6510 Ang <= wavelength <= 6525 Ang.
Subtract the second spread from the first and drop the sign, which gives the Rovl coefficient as 1.4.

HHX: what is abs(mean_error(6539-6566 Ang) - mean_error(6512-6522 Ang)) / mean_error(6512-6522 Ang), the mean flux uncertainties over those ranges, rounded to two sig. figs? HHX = 0.037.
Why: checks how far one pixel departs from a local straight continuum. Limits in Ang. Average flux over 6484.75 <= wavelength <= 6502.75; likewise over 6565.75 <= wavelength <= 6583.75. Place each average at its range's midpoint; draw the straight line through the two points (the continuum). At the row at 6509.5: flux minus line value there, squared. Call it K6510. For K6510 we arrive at 11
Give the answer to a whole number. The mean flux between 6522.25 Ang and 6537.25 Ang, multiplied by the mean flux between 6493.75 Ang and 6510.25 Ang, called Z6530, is 2900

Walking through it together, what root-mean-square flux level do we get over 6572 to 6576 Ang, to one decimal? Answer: 54.1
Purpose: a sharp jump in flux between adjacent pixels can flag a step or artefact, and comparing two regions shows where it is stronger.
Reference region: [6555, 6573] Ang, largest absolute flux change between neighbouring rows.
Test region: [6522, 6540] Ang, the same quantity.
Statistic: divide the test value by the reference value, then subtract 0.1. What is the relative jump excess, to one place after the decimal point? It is 0.3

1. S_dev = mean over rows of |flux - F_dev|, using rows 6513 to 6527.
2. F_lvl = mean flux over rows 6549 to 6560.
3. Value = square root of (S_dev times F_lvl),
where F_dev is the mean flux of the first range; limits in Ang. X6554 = 8.1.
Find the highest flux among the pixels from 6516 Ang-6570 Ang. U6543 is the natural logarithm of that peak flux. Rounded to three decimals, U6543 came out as 4.173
